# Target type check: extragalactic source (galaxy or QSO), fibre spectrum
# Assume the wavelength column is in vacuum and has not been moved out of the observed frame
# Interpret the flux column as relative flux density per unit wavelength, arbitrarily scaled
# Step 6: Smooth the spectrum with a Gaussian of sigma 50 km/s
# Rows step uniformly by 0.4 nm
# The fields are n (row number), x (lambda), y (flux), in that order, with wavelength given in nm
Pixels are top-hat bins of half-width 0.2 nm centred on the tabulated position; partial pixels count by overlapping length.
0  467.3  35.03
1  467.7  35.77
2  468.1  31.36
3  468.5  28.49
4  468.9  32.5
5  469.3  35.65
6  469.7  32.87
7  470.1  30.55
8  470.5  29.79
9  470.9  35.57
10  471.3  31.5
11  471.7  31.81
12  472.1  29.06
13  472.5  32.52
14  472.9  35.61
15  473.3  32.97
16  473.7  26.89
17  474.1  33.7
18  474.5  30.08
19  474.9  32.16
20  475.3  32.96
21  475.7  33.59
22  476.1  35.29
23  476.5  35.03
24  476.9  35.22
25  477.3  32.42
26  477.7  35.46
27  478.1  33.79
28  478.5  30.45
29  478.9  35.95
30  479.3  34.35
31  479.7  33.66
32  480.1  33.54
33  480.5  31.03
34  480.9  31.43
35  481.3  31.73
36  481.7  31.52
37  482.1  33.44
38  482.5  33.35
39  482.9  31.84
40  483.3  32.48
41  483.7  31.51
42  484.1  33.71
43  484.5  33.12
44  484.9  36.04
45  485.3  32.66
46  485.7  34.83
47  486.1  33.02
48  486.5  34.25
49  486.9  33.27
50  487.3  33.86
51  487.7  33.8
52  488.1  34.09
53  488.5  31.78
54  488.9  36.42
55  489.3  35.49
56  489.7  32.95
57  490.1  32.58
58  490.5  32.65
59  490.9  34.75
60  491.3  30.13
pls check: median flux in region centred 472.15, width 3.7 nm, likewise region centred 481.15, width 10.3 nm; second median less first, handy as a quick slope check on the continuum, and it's 1.6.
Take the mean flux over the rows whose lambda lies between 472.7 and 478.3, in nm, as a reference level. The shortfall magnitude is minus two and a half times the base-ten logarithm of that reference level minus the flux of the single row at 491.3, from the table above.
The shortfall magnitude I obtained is -1.2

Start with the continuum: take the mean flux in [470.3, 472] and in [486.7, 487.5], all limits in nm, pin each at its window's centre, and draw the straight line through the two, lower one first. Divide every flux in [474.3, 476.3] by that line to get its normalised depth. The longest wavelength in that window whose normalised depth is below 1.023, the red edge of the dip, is 475.3 nm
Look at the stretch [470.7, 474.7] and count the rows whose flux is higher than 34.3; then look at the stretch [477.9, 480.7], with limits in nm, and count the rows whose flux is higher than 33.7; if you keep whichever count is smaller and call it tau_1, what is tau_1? 2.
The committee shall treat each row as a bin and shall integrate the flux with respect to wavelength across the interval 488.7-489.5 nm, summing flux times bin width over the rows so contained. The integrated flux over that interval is 28.8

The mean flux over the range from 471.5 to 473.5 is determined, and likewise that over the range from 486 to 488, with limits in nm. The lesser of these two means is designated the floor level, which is 32.4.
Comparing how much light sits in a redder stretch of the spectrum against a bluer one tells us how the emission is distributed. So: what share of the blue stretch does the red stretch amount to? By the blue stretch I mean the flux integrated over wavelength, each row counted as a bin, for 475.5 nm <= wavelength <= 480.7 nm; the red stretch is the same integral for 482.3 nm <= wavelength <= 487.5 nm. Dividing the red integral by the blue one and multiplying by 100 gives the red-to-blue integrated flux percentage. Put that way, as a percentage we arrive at 99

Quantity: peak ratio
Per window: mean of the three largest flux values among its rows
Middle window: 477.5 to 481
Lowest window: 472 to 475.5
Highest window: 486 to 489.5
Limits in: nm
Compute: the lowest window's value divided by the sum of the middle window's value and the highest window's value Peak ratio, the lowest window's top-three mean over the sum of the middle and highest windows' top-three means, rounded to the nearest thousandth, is 0.483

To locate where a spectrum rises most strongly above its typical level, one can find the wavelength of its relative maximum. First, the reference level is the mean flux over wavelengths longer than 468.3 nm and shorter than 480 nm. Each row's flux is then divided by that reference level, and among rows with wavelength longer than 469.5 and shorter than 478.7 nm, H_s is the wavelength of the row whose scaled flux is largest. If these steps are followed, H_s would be 472.9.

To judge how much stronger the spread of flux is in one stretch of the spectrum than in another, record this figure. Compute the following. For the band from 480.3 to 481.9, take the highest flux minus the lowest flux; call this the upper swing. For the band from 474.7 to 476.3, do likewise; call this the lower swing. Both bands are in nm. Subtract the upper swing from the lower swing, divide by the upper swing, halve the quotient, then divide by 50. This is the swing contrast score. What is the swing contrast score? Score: 0.035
